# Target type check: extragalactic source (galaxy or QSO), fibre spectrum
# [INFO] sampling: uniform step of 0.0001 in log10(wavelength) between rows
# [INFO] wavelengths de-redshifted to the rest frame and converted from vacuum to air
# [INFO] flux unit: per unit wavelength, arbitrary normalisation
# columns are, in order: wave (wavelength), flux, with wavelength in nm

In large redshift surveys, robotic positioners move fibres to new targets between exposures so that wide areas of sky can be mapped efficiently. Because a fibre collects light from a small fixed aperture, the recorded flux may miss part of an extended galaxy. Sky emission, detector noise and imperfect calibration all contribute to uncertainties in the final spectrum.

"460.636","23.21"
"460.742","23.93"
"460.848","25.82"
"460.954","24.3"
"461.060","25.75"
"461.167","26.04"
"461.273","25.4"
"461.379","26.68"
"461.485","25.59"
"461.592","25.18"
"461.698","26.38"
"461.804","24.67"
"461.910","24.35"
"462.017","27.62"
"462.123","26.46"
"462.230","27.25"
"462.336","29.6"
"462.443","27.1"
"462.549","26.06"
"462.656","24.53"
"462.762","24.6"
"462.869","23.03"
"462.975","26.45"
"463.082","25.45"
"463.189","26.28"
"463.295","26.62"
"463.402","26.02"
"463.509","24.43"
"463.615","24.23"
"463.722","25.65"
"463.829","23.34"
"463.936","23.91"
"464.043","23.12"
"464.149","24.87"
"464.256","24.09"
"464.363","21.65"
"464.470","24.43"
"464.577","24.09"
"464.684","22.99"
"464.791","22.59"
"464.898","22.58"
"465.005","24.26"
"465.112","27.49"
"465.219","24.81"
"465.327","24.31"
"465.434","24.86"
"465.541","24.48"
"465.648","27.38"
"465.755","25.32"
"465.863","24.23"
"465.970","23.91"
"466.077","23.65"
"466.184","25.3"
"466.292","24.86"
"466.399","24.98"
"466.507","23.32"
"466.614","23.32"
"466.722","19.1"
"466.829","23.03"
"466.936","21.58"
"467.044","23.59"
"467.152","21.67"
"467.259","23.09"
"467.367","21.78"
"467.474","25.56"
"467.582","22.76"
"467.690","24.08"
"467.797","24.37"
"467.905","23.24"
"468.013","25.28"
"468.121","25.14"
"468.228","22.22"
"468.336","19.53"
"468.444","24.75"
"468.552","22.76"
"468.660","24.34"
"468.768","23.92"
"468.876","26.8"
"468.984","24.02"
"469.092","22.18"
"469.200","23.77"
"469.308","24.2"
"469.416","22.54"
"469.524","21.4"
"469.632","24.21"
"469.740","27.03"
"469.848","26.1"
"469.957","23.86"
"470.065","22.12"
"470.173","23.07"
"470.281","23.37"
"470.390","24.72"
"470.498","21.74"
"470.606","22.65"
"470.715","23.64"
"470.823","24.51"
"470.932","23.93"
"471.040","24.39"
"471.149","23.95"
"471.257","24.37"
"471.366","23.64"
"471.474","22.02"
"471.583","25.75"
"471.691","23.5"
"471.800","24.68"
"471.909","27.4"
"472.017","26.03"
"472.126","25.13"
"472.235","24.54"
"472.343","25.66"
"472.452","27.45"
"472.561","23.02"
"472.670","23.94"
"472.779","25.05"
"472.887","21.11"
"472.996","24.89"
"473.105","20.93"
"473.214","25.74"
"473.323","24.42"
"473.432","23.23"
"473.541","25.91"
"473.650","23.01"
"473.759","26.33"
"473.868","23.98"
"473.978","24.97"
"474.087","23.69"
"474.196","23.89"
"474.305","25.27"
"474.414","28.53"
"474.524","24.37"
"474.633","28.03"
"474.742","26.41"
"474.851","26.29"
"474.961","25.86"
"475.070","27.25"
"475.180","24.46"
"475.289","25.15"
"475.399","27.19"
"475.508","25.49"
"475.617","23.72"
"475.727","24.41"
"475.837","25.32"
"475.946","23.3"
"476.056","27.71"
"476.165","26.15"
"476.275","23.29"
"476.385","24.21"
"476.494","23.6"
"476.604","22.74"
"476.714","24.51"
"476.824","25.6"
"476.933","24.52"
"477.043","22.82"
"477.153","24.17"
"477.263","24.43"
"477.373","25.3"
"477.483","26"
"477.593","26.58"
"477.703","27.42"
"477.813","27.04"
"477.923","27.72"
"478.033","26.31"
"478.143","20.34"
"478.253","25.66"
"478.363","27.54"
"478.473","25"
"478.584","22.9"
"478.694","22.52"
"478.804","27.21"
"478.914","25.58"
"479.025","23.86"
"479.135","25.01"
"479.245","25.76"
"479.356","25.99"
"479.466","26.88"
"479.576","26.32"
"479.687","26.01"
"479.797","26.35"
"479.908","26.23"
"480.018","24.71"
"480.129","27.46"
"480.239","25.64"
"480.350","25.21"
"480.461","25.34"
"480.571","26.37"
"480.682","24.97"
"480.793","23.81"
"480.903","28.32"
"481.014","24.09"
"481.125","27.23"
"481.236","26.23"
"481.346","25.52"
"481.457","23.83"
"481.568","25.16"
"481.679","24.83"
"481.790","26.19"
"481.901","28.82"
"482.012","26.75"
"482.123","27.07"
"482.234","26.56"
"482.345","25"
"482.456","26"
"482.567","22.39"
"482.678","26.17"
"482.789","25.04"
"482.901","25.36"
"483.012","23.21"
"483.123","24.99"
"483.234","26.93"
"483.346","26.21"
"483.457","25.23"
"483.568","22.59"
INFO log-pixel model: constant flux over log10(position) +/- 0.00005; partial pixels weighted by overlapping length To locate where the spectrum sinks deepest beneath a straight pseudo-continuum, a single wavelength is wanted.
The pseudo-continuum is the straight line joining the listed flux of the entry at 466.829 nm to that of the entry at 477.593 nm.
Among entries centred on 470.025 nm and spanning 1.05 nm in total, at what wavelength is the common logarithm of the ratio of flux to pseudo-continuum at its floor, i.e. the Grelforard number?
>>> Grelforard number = 469.524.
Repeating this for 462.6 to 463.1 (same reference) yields 462.869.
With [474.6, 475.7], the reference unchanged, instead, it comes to 475.617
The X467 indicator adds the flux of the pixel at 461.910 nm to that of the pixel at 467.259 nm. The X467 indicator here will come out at 47.4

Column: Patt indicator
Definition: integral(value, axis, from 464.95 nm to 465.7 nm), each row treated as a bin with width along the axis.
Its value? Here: 19.0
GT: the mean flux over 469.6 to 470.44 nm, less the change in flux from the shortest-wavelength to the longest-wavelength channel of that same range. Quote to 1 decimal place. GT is 23.8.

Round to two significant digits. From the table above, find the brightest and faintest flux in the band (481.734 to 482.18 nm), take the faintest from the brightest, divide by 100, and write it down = 0.026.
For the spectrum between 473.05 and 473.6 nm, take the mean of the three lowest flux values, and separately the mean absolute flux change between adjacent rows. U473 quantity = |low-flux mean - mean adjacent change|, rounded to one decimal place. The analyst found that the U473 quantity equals 20.4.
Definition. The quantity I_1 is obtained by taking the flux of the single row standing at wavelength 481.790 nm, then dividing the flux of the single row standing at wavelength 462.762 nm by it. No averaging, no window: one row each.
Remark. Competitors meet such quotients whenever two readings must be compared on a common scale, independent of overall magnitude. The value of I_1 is 0.94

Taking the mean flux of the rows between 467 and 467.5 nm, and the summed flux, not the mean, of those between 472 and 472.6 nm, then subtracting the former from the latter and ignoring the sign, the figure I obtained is 129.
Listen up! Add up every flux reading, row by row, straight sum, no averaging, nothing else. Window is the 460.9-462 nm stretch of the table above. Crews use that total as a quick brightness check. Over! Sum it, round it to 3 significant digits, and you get 254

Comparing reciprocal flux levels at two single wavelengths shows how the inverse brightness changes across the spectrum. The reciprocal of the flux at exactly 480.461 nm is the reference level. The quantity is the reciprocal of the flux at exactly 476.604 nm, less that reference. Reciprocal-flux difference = 0.0045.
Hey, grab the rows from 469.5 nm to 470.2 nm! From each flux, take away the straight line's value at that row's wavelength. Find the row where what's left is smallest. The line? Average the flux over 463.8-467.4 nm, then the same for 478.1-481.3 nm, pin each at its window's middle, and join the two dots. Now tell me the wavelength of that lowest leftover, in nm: 469.524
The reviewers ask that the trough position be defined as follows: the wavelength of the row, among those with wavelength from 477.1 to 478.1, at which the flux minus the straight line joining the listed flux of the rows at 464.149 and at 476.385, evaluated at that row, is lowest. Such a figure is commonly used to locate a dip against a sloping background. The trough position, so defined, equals 477.153 nm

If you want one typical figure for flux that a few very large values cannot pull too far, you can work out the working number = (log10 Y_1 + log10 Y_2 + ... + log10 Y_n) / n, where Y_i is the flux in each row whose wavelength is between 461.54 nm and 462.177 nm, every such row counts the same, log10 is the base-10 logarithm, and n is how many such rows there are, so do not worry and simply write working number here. 1.41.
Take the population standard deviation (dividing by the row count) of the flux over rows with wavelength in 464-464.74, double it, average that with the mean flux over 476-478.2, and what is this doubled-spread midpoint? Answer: 13.5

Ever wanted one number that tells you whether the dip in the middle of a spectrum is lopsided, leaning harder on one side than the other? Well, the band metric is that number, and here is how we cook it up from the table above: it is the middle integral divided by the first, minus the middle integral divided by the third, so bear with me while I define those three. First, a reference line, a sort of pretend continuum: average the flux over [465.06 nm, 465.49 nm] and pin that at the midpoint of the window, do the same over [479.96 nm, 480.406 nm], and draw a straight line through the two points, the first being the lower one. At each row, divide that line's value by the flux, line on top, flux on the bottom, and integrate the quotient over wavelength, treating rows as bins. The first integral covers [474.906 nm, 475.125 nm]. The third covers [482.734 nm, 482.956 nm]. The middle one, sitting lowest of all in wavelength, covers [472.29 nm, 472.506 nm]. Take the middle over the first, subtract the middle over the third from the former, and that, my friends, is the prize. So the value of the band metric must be 0.07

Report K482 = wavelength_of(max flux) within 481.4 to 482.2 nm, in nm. 481.901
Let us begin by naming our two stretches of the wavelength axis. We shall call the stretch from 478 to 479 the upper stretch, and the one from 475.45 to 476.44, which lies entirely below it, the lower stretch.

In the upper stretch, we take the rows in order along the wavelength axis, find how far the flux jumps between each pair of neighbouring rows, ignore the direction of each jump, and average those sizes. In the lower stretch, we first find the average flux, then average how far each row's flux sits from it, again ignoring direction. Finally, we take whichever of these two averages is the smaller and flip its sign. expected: -1.18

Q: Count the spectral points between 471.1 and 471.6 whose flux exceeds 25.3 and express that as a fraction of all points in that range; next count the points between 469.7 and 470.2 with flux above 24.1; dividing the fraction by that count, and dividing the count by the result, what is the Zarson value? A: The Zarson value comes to 20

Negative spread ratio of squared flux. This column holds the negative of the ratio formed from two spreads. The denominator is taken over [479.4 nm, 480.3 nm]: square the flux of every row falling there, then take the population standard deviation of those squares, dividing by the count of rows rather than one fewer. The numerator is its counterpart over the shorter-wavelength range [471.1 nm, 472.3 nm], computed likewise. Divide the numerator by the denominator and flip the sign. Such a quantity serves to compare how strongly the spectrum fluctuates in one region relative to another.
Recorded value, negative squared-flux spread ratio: -1.7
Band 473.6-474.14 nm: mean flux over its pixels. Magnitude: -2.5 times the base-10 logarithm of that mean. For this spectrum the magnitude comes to -3.47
